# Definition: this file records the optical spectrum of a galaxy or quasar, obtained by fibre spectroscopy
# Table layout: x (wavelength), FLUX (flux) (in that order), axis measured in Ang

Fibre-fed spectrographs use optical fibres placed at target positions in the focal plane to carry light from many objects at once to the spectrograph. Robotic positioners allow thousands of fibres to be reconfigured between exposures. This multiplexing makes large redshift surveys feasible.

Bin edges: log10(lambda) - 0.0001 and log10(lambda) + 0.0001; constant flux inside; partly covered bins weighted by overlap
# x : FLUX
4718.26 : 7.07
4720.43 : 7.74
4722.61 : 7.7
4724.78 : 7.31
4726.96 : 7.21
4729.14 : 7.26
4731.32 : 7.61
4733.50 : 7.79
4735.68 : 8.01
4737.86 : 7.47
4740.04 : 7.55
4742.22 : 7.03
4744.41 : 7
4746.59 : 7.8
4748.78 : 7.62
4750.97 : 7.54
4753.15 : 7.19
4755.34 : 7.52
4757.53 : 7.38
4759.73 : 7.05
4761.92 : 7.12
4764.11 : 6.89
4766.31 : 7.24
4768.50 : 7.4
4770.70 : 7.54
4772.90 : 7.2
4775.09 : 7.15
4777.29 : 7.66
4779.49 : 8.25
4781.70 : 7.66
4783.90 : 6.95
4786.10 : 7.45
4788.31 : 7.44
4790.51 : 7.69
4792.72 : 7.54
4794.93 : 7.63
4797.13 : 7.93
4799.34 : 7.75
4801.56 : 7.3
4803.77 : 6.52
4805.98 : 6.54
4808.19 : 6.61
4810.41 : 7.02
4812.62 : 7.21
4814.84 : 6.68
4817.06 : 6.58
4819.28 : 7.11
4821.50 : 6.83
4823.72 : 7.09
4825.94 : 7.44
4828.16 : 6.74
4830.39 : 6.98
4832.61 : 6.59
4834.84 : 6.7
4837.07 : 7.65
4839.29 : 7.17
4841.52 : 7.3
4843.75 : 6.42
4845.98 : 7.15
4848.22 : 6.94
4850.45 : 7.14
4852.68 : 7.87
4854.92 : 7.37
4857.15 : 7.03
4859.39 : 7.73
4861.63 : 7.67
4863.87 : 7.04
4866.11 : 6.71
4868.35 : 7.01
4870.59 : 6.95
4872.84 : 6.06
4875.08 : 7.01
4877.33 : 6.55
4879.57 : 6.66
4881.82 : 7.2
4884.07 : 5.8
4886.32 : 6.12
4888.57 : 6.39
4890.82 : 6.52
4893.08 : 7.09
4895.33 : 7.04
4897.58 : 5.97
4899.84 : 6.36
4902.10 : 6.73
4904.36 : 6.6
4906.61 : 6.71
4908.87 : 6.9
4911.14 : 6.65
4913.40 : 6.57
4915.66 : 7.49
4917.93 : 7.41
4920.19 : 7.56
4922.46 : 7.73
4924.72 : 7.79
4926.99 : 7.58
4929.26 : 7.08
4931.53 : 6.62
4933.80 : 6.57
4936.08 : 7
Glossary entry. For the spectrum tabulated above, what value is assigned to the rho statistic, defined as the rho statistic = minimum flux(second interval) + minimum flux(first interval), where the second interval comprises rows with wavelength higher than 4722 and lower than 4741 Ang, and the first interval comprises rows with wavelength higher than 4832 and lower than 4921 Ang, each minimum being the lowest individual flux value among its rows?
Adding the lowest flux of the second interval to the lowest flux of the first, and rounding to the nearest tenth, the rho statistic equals 13.0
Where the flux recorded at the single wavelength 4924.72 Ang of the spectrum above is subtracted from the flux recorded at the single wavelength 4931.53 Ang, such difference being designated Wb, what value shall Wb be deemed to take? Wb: -1.2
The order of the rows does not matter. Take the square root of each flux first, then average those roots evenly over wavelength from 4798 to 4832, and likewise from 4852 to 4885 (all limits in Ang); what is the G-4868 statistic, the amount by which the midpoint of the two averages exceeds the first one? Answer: 0.00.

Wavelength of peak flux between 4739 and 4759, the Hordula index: 4746.59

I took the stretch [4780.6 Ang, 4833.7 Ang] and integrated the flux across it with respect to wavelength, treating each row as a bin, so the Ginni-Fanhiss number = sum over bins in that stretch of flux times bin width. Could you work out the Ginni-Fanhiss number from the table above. 379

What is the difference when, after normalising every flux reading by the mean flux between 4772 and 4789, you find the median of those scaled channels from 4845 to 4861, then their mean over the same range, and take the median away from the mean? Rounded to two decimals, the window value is 0.02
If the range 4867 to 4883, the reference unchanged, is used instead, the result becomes -0.02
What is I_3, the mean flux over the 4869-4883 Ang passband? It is 6.7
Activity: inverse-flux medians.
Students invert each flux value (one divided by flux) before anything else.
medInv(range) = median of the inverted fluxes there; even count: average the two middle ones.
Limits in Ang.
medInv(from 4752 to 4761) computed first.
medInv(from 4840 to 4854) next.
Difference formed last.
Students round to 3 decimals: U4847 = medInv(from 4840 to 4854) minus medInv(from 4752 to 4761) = 0.003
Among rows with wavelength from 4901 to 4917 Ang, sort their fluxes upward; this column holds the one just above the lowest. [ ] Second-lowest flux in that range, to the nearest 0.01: 6.60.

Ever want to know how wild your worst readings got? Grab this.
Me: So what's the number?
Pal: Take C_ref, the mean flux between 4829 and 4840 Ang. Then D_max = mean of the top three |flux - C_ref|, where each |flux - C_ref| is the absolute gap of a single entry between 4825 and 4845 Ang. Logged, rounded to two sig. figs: 0.55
